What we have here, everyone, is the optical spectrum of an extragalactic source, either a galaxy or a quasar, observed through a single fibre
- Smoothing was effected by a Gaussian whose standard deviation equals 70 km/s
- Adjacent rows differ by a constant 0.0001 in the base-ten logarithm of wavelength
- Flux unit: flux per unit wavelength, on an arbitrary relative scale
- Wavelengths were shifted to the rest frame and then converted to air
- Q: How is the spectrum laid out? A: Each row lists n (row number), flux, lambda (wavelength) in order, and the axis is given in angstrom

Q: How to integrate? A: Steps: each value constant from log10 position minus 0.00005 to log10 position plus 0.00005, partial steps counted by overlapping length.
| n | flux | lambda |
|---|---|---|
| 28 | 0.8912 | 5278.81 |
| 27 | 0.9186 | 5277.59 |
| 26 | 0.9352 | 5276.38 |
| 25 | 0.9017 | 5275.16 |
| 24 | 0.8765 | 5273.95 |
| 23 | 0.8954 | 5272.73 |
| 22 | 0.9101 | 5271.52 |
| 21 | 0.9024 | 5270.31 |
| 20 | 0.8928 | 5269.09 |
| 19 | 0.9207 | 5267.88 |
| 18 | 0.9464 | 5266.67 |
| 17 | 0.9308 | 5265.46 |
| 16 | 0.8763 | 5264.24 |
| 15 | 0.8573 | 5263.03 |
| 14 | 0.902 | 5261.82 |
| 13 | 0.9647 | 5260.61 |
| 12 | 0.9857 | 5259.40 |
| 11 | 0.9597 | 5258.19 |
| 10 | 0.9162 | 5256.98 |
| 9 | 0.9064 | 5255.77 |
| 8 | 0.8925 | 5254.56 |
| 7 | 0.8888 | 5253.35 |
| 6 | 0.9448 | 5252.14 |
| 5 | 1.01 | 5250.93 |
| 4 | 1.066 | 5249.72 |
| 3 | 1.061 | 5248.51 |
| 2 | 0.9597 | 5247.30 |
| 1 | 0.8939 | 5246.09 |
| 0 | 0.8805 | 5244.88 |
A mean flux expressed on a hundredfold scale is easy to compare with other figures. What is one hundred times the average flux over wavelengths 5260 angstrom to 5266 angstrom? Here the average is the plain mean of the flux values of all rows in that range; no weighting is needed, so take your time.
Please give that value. 90.6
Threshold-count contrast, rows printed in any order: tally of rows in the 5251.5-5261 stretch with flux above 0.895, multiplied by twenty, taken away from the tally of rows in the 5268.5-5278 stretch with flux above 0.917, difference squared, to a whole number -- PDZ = 13924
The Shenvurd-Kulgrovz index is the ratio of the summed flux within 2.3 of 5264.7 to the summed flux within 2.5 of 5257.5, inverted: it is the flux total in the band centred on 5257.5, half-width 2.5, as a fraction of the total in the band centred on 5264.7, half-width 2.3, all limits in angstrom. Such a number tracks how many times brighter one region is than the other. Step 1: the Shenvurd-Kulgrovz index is 1.04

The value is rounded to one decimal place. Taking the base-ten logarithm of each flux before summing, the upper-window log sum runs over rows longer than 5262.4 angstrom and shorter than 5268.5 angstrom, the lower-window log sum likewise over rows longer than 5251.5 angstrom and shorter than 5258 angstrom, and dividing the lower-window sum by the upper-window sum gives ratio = 1.0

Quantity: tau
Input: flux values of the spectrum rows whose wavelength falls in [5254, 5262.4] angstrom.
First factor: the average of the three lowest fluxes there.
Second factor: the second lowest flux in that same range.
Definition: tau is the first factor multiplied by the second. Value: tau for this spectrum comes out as 0.812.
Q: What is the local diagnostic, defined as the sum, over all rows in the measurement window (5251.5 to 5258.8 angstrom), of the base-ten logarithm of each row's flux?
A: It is -0.224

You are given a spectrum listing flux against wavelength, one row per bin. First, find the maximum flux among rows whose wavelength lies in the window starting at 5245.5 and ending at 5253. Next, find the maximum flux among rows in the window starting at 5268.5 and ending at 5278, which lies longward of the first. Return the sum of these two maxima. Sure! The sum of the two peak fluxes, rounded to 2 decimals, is 2.00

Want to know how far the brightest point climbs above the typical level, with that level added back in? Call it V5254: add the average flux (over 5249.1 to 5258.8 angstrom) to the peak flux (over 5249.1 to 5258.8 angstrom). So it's 2.014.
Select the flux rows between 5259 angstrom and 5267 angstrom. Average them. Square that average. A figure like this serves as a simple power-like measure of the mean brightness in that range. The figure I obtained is 0.85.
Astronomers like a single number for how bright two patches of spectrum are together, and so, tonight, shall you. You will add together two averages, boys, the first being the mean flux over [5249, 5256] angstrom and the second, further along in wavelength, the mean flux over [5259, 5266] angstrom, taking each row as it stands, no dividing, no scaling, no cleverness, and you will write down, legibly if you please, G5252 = 1.87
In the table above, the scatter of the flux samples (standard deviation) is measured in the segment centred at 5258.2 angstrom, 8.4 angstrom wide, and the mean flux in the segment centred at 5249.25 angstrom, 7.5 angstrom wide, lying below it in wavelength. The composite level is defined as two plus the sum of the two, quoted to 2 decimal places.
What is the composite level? 3.02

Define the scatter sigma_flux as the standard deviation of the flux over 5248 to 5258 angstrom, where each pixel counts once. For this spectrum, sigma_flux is 0.07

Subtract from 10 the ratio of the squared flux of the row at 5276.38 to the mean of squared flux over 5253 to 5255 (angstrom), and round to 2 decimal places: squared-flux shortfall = 8.90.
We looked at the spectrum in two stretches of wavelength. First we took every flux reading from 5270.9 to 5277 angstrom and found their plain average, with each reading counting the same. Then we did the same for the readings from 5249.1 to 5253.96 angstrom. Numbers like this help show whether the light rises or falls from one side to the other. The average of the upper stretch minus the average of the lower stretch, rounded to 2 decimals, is -0.07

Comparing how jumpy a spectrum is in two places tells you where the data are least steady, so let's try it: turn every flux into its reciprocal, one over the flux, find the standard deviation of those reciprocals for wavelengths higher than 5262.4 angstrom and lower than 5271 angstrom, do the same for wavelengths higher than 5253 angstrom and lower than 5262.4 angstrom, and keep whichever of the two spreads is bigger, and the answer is 0.04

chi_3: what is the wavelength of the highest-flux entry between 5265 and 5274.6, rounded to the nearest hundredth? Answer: 5266.67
